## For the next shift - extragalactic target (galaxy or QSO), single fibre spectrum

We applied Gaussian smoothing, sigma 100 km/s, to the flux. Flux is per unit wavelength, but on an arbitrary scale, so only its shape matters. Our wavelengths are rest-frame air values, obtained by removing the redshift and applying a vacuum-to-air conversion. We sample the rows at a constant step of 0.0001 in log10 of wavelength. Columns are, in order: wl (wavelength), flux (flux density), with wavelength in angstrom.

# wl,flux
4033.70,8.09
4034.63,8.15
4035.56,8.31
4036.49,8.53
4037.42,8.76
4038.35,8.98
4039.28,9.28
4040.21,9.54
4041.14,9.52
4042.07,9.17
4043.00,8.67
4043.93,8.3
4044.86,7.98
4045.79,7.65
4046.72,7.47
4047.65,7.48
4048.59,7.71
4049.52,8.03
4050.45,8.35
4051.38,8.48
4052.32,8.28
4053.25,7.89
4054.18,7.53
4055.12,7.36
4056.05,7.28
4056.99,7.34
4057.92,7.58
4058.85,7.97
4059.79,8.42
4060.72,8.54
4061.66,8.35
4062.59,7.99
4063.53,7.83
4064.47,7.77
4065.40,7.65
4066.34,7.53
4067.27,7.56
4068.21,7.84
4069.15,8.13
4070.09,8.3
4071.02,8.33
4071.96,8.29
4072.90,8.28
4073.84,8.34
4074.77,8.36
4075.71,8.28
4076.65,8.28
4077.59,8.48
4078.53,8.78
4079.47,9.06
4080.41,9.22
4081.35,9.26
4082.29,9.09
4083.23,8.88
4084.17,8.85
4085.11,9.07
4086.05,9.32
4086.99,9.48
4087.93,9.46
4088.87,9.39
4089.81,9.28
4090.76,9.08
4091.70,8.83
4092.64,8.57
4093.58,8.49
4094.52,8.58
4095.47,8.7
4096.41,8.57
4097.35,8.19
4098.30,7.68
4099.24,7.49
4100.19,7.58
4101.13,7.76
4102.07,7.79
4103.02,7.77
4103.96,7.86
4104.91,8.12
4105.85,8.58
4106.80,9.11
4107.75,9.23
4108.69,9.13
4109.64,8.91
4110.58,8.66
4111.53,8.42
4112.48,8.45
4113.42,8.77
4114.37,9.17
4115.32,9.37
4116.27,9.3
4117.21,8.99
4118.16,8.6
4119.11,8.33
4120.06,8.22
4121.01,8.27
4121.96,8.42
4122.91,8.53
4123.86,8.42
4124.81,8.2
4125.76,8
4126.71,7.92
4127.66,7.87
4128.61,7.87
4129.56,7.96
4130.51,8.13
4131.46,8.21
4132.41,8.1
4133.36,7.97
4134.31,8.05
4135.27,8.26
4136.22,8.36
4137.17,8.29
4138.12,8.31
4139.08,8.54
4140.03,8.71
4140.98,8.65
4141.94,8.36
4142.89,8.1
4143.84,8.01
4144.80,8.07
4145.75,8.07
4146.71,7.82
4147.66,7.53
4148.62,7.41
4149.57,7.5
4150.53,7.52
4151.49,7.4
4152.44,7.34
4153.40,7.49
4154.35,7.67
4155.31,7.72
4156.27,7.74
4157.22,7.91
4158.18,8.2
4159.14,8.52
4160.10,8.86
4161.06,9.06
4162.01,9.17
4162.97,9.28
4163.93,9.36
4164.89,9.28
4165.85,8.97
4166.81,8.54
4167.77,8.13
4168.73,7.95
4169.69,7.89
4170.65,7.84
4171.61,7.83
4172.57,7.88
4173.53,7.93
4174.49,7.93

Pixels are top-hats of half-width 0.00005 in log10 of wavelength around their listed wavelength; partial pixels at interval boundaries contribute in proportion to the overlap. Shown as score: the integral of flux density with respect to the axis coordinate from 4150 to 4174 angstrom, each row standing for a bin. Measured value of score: 197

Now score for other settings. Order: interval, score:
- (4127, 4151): 194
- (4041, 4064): 185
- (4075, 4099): 212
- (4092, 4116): 203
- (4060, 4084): 200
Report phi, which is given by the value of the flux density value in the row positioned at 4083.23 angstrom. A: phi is 8.88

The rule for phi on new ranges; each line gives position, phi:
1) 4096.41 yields 8.57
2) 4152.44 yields 7.34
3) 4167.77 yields 8.13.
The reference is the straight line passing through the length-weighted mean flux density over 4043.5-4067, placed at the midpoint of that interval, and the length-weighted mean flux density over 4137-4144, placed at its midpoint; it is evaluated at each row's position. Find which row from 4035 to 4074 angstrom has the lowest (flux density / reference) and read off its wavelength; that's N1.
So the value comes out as 4056.05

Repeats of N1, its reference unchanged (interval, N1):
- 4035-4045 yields 4044.86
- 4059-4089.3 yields 4066.34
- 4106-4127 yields 4126.71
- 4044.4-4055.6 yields 4055.12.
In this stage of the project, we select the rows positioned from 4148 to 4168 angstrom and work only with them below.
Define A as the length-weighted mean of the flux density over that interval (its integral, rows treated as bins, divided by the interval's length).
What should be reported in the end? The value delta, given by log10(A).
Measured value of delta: 0.916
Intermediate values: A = 8.24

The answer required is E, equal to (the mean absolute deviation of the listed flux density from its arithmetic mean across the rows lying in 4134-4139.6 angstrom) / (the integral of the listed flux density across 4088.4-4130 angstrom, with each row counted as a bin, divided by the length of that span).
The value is 0.012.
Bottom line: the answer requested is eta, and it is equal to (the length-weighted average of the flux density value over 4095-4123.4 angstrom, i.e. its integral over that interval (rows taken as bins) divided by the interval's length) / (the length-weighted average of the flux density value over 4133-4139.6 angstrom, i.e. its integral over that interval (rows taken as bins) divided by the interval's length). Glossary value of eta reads 1.02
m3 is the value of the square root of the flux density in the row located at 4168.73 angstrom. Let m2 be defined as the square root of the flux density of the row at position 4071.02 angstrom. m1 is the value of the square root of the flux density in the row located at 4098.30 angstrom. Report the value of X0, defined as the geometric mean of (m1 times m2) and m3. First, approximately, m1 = 2.77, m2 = 2.89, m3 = 2.82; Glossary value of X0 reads 4.75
